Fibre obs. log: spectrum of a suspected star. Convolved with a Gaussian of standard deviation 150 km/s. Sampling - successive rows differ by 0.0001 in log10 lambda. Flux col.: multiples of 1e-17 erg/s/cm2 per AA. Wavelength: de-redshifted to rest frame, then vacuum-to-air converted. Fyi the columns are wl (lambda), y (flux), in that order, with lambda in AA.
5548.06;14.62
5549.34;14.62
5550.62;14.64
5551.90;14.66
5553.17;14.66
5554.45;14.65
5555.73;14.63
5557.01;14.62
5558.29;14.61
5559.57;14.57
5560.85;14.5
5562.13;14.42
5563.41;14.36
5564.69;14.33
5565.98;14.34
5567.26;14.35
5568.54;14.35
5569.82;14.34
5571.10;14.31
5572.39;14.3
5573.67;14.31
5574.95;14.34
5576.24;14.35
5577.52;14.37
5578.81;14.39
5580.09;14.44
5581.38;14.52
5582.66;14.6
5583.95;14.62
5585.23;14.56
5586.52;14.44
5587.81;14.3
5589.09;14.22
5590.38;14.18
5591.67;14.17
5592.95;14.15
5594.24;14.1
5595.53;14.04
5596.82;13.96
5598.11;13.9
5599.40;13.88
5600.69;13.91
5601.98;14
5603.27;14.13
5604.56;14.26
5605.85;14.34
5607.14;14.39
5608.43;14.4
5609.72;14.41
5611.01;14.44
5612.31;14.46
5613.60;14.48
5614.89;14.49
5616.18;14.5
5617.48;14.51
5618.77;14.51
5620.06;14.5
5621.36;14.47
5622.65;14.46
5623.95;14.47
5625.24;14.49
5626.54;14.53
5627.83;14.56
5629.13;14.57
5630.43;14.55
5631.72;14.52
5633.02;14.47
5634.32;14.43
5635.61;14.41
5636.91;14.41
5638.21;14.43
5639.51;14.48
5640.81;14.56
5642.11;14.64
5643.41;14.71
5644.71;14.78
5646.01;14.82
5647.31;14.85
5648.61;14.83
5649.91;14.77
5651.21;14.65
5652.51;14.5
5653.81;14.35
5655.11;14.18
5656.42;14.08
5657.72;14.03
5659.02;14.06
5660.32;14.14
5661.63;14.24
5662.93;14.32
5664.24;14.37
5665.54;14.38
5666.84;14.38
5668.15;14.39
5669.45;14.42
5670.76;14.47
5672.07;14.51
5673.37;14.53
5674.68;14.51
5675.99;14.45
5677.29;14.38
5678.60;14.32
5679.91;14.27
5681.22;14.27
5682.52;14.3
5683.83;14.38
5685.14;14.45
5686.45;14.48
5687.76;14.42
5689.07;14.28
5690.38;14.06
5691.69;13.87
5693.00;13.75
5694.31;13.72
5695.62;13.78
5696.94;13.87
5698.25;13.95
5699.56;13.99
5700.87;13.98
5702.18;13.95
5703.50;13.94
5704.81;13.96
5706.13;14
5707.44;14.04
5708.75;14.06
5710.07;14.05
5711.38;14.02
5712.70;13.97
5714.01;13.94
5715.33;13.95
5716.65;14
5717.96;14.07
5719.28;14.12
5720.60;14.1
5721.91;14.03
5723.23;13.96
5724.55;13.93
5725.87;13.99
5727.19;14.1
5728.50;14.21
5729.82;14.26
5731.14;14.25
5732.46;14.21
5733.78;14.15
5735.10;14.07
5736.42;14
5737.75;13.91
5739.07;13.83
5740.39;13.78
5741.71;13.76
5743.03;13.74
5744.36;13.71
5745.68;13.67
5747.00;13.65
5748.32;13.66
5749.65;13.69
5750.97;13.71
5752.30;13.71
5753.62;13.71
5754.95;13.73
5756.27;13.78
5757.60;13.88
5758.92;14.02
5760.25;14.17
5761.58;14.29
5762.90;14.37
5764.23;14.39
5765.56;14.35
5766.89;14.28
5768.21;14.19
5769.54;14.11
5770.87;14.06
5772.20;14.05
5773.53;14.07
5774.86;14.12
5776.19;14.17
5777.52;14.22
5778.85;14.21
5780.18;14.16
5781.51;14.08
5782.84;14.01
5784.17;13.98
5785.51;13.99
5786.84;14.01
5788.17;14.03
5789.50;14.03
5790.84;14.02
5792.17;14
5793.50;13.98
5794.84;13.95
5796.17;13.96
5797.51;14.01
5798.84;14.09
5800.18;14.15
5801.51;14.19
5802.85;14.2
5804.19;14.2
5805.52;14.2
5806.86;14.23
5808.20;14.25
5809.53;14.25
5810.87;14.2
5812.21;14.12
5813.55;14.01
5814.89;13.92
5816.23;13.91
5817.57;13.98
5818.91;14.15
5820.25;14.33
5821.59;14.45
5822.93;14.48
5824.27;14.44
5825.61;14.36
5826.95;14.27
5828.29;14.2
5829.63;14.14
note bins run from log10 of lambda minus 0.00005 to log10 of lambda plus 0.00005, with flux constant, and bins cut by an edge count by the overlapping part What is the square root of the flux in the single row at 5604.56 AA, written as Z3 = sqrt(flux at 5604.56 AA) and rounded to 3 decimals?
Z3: 3.776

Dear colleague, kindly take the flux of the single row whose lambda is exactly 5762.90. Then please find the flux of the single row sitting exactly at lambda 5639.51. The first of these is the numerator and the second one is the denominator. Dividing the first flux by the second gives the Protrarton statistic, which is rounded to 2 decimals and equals 0.99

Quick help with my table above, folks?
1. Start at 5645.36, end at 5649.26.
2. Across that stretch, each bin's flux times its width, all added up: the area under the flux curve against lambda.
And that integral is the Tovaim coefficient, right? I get 58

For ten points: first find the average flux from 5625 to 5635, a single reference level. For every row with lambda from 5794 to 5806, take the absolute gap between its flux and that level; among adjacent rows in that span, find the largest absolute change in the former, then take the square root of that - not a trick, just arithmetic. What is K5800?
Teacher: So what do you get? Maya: 0.283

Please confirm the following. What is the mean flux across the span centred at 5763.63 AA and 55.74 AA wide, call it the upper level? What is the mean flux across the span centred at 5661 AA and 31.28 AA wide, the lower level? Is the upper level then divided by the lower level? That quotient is 0.969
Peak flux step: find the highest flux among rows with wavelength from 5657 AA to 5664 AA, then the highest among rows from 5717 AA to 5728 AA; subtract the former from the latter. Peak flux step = -0.20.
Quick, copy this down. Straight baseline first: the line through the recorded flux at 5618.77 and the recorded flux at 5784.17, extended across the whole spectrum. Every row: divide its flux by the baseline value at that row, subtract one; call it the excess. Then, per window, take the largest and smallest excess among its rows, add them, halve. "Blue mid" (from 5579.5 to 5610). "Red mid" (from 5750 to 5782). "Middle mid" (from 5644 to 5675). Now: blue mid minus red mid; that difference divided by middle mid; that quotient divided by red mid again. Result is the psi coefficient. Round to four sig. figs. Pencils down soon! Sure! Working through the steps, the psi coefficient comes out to 8386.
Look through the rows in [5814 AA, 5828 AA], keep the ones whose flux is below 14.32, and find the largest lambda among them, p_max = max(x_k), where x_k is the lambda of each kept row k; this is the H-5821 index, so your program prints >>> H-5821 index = 5826.95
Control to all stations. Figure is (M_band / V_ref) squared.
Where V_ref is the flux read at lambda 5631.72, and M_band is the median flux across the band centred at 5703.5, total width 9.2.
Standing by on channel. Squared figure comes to 0.93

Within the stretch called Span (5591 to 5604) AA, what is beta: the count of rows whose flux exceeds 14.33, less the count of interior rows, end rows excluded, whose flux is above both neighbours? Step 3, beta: 0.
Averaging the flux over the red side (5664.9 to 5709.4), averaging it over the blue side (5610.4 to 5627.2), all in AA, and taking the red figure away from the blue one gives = 0.29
